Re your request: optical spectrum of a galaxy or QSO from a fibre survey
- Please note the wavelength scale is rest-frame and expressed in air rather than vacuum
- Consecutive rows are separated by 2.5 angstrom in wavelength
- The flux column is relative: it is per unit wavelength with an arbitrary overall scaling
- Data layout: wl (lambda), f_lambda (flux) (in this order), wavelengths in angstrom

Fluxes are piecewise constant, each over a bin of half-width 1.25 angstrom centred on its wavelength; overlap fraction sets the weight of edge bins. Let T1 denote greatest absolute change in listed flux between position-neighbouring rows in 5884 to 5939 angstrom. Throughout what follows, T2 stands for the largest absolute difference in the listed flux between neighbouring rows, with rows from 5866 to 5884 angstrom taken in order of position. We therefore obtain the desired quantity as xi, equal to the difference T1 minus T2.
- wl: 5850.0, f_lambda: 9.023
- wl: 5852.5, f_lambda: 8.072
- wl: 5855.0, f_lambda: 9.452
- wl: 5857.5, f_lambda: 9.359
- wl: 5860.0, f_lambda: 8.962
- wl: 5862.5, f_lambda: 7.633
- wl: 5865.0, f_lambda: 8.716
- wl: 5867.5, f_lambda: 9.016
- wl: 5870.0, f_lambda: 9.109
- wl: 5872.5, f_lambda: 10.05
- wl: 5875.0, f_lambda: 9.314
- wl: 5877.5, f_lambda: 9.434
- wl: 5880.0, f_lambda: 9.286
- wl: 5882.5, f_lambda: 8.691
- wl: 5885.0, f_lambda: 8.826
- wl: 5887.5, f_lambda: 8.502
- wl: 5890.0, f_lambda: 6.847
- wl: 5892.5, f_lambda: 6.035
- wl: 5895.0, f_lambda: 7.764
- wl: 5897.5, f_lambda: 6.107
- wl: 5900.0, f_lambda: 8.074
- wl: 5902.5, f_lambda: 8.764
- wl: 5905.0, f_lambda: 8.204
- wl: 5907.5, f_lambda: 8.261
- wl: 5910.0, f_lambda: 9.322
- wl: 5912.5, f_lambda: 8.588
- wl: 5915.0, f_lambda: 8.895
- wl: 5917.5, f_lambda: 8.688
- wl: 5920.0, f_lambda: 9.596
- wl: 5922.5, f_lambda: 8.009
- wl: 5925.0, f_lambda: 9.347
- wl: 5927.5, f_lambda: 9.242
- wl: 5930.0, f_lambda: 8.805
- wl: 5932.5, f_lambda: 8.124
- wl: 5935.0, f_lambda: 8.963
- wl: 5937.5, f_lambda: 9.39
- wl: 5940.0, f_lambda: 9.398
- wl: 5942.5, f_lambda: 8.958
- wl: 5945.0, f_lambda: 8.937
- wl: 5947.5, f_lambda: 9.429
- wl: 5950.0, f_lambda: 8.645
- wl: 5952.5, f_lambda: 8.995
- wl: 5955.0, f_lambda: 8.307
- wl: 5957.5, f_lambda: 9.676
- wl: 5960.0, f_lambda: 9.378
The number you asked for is 1.03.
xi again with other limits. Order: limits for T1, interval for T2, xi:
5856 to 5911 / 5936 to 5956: 1.18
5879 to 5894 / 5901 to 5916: 0.59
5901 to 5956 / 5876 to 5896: -0.14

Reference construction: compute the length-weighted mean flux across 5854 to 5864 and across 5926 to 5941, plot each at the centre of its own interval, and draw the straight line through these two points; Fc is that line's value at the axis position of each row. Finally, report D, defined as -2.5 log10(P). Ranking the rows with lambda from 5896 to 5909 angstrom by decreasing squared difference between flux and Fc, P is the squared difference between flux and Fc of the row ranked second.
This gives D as 0.4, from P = 0.71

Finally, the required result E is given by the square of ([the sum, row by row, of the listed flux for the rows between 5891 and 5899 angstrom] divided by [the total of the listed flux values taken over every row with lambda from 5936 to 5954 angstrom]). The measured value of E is 0.1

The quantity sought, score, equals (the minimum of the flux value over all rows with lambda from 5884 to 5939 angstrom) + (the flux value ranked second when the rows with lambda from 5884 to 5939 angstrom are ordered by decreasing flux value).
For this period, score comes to 15.4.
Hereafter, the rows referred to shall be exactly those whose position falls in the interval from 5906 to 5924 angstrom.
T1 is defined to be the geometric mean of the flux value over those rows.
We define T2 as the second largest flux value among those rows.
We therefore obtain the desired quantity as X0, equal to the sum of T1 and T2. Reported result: 18.1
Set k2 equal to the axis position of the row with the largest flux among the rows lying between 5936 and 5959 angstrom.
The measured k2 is 5957.5 angstrom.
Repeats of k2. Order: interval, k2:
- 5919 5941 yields 5920.0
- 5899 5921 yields 5920.0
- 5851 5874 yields 5872.5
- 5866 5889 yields 5872.5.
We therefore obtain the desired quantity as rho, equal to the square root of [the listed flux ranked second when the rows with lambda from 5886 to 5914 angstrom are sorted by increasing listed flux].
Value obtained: 2.47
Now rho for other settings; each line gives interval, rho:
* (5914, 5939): 2.85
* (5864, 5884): 2.95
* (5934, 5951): 2.99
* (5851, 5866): 2.84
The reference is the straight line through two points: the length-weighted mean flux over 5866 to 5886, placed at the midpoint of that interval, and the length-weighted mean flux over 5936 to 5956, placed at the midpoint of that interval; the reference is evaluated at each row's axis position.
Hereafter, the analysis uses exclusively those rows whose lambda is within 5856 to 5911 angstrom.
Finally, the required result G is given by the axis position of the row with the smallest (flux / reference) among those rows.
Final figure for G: 5892.5 angstrom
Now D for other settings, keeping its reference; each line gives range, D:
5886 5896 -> -1.6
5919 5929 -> 1.0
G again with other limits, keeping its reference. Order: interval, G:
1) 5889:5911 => 5892.5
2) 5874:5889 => 5887.5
